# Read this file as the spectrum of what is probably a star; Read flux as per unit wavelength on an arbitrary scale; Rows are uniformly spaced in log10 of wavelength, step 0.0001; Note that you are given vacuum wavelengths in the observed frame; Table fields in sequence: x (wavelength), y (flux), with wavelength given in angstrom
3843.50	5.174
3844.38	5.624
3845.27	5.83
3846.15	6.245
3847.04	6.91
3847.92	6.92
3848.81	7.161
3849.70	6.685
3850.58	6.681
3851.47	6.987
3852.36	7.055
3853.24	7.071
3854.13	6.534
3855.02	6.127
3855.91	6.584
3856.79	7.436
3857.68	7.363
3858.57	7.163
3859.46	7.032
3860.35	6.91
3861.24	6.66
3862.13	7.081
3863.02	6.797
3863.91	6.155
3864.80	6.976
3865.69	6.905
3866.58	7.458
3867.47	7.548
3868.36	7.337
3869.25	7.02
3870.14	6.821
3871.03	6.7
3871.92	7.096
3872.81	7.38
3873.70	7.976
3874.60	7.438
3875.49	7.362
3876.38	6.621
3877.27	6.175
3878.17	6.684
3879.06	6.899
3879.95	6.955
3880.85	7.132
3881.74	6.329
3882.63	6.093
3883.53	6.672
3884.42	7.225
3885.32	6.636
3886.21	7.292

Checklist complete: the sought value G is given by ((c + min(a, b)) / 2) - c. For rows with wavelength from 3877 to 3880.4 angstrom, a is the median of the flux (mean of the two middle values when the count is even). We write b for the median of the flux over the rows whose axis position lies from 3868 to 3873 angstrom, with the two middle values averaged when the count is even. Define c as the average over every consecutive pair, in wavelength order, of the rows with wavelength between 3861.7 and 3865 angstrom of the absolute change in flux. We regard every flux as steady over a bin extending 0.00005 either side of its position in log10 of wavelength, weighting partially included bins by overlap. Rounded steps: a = 6.79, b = 7.06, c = 0.58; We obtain 3.10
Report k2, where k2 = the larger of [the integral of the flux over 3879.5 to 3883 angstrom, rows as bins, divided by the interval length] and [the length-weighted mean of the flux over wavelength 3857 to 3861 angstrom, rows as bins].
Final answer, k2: 7.10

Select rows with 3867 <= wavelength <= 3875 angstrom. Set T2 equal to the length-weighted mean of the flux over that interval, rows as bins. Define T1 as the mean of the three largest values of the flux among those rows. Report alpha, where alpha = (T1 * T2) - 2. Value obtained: 54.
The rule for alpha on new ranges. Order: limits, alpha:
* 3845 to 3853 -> 46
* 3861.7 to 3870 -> 50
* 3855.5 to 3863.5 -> 49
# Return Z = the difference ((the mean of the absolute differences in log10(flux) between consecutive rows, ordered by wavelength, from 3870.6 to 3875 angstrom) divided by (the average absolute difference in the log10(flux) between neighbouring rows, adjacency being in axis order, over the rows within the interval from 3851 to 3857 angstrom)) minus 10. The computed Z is -8.95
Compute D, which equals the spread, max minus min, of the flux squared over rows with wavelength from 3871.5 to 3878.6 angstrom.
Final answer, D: 25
